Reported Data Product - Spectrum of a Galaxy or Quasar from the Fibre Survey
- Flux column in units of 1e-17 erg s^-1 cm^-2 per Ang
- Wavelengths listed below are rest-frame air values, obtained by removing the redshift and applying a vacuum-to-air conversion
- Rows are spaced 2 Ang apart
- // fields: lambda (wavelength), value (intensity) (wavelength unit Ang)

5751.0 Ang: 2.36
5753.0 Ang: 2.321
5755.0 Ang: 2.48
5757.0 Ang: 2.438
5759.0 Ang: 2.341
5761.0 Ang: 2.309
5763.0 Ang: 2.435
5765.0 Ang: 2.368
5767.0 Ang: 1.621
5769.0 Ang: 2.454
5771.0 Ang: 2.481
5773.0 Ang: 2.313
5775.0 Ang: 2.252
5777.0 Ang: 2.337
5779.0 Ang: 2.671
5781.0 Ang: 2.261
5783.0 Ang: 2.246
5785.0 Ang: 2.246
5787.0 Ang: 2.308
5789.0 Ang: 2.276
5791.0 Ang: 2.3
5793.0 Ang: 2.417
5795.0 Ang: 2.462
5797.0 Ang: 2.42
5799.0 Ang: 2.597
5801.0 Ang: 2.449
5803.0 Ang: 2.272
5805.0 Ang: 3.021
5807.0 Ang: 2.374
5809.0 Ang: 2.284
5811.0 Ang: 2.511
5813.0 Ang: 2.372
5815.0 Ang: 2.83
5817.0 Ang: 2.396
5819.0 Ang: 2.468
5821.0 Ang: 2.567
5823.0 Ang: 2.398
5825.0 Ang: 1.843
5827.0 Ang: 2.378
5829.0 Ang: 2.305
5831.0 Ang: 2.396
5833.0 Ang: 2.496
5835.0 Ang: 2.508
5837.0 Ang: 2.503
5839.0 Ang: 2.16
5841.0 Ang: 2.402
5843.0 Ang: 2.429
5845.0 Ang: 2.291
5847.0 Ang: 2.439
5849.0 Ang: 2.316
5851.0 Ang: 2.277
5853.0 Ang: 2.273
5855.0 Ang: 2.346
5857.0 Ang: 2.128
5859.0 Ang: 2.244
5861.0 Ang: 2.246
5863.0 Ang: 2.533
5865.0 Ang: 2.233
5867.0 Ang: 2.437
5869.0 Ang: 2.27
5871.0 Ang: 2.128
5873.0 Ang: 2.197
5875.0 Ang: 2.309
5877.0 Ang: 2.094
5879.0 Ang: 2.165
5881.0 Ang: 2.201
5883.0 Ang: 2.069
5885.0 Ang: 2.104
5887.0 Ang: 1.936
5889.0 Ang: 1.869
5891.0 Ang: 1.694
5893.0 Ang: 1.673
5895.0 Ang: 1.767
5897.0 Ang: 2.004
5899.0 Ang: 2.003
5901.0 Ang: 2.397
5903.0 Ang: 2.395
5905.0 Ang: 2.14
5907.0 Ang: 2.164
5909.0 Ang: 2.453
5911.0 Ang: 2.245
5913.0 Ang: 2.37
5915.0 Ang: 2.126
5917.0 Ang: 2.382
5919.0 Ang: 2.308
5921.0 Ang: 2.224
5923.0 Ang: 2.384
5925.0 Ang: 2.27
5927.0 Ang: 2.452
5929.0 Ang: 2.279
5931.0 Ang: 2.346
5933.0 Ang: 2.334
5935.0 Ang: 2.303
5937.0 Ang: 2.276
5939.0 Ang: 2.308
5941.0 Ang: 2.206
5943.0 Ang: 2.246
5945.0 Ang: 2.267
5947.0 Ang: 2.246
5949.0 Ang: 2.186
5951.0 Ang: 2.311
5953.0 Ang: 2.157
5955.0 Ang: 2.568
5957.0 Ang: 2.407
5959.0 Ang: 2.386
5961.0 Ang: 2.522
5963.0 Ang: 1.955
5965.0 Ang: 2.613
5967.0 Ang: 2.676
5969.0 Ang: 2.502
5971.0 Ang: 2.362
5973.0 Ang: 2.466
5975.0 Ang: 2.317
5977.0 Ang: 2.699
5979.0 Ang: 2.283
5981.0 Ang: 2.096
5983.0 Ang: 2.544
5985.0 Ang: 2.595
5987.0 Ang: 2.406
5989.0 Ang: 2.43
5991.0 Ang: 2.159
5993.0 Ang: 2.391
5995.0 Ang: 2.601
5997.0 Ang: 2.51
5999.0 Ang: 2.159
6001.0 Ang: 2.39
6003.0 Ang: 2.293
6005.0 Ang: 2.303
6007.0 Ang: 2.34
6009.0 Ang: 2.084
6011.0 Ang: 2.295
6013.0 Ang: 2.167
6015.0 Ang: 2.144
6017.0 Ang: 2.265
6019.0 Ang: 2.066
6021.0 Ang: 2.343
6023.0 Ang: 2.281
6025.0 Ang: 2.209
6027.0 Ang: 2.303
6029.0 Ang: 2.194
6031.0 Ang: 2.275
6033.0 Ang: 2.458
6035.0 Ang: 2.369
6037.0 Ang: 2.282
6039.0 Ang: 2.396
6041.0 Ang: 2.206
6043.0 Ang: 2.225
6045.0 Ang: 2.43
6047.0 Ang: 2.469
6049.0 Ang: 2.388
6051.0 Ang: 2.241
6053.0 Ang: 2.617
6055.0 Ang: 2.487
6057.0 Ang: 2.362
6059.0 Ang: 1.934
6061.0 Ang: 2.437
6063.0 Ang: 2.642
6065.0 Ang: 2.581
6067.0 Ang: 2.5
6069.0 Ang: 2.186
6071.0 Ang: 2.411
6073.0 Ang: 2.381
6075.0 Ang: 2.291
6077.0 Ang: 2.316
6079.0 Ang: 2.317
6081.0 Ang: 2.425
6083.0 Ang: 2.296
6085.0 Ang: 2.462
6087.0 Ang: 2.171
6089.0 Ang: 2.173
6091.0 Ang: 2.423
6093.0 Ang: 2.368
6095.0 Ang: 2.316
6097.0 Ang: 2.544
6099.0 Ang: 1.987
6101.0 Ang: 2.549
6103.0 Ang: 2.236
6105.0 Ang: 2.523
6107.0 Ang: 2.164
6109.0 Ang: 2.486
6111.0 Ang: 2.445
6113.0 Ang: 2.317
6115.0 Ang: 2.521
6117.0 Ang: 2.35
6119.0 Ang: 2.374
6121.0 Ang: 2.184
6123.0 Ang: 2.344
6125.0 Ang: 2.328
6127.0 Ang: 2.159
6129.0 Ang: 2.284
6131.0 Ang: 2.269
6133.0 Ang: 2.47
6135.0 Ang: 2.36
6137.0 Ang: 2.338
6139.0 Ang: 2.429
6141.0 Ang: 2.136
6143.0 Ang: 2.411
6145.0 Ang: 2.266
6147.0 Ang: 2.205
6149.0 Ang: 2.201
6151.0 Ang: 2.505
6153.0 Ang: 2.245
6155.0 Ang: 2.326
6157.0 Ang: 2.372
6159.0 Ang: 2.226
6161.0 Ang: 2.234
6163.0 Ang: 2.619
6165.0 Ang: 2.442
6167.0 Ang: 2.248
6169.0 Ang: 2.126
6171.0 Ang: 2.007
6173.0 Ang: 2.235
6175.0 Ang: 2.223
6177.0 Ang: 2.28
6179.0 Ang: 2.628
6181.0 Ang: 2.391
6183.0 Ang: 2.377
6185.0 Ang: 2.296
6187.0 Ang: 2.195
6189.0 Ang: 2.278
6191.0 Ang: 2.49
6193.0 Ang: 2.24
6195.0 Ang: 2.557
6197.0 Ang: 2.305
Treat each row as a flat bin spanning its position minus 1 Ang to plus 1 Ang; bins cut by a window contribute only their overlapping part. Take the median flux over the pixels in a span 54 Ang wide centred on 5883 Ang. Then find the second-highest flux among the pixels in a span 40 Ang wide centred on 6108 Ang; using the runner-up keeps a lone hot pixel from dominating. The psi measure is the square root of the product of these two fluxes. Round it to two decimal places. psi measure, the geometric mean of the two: 2.35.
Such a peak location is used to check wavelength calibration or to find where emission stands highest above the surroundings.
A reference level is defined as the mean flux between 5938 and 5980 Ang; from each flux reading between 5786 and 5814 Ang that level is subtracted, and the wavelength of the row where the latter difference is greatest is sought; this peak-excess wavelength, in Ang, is 5805.0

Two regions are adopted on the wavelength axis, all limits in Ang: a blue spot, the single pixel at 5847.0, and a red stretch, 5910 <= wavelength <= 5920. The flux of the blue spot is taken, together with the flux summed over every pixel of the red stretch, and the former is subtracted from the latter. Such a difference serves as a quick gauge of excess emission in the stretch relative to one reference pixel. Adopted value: 8.99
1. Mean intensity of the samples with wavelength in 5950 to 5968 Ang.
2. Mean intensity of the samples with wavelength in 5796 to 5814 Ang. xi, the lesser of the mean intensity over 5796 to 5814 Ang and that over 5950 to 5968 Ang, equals 2.399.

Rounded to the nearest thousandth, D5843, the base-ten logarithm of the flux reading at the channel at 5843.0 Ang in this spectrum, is 0.385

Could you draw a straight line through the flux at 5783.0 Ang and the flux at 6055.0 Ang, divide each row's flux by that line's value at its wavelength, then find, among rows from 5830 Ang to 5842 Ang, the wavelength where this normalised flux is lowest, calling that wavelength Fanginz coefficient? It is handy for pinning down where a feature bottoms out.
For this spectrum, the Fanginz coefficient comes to 5839.0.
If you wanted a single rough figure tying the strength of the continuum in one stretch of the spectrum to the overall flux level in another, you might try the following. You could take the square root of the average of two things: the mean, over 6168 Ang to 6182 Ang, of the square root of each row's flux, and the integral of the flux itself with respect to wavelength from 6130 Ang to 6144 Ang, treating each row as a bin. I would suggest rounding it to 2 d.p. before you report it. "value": 4.14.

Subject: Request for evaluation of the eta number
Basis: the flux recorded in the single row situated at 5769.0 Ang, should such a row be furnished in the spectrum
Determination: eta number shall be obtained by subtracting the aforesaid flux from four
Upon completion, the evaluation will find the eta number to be 1.55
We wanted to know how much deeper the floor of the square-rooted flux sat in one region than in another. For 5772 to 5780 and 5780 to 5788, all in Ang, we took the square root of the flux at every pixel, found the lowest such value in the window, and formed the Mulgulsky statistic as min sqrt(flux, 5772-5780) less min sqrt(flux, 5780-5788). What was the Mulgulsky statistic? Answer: 0.00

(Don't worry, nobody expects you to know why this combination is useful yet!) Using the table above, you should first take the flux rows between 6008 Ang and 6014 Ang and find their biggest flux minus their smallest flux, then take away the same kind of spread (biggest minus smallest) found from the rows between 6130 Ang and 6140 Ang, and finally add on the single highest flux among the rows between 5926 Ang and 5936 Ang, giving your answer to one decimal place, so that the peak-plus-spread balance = 2.5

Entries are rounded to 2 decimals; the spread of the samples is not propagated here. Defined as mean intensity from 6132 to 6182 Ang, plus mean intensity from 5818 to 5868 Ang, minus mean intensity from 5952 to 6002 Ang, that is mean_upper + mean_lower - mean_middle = 2.25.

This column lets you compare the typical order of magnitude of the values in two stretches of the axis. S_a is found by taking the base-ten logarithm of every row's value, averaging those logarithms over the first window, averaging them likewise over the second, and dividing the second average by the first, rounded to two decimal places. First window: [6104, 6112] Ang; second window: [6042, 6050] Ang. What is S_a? 0.99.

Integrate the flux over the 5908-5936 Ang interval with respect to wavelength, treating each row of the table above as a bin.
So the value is 65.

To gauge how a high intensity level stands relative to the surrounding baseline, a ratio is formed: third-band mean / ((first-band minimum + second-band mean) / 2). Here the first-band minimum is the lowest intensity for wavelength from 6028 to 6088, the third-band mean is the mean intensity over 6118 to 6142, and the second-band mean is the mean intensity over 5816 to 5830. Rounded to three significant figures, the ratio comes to 1.08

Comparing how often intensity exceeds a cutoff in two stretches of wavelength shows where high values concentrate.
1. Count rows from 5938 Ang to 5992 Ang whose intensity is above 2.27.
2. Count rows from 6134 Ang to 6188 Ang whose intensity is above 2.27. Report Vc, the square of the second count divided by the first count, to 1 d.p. 10.9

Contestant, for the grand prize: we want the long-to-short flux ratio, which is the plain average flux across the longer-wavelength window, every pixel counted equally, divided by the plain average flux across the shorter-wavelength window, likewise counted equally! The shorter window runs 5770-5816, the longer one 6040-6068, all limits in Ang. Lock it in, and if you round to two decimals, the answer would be 0.99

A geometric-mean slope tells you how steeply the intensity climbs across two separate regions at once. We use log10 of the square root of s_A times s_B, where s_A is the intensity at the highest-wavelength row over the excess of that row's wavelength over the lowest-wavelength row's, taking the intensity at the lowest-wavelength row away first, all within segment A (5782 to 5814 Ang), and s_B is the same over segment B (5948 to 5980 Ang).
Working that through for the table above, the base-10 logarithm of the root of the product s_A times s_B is -2.43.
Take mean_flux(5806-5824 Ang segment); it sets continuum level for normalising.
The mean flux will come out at 2.467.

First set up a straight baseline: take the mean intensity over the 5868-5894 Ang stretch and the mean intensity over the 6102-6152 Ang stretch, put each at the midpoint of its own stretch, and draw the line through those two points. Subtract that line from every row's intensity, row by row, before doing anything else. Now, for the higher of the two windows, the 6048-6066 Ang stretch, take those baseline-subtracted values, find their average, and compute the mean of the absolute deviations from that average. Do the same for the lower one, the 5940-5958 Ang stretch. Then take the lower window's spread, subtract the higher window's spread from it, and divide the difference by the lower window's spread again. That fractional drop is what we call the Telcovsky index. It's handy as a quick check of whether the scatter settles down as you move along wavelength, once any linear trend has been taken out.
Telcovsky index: -0.7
